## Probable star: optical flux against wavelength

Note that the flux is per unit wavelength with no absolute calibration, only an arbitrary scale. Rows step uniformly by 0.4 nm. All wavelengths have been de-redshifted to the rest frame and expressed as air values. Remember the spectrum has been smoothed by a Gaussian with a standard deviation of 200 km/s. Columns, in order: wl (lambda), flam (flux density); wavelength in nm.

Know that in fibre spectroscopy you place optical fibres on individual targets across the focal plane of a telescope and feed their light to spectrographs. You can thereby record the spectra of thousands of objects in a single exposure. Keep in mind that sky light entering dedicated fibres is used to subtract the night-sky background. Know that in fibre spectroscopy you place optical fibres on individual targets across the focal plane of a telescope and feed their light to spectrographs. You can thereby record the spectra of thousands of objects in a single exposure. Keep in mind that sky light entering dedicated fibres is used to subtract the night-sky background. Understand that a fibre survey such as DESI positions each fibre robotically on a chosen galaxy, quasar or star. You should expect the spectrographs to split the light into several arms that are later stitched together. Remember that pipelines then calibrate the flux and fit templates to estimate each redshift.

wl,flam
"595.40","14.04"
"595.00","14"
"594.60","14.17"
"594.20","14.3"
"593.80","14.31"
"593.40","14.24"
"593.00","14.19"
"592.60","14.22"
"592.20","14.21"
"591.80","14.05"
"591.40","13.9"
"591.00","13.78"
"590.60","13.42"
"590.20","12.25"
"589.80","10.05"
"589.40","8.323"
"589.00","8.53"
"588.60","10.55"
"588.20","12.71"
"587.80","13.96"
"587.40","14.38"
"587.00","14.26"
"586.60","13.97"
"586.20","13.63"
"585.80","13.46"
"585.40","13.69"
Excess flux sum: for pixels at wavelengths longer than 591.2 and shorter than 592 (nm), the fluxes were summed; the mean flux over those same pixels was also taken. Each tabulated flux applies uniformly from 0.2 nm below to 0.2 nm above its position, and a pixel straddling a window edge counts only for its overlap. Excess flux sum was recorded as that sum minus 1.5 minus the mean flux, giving 12.5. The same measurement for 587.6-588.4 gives 11.8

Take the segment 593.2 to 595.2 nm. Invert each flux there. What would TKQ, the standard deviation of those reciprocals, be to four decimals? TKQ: 0.0006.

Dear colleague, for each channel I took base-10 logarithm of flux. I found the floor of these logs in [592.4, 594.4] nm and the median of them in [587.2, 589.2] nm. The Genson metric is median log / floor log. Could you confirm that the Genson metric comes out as 0.96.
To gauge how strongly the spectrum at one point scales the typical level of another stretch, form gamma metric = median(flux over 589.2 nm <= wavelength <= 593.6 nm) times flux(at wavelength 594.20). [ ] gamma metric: 199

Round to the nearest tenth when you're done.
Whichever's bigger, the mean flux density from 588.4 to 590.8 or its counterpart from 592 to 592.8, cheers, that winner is 14.2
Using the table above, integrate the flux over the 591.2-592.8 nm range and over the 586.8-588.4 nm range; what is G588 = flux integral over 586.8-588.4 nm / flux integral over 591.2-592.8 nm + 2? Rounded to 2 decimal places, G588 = 2.98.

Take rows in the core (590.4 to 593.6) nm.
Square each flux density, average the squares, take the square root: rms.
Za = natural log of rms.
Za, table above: 2.64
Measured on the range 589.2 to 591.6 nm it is 2.50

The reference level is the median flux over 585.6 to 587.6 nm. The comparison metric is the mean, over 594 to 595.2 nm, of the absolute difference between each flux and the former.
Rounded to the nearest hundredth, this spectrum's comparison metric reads 0.19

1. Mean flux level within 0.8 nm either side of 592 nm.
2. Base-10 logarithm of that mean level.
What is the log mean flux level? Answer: 1.15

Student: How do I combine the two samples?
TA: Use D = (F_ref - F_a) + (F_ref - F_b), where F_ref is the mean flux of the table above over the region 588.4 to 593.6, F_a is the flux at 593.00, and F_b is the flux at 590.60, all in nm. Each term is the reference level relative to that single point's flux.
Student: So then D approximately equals -2.7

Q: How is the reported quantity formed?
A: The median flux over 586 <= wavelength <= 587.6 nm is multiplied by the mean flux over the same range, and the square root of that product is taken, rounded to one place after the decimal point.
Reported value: 14.1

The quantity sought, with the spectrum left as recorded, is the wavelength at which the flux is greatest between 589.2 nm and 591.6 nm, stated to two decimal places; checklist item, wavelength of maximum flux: 591.40 nm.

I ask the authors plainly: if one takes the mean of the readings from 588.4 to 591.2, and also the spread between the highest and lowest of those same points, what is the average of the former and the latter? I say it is 8.22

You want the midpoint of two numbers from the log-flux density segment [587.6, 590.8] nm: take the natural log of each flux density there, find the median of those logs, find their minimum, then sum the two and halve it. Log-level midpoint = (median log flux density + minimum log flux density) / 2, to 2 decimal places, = 2.27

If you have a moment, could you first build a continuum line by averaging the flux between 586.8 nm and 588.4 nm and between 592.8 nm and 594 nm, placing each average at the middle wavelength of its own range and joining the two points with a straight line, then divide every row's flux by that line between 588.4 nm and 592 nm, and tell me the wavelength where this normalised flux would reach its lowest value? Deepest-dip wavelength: 589.40 nm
